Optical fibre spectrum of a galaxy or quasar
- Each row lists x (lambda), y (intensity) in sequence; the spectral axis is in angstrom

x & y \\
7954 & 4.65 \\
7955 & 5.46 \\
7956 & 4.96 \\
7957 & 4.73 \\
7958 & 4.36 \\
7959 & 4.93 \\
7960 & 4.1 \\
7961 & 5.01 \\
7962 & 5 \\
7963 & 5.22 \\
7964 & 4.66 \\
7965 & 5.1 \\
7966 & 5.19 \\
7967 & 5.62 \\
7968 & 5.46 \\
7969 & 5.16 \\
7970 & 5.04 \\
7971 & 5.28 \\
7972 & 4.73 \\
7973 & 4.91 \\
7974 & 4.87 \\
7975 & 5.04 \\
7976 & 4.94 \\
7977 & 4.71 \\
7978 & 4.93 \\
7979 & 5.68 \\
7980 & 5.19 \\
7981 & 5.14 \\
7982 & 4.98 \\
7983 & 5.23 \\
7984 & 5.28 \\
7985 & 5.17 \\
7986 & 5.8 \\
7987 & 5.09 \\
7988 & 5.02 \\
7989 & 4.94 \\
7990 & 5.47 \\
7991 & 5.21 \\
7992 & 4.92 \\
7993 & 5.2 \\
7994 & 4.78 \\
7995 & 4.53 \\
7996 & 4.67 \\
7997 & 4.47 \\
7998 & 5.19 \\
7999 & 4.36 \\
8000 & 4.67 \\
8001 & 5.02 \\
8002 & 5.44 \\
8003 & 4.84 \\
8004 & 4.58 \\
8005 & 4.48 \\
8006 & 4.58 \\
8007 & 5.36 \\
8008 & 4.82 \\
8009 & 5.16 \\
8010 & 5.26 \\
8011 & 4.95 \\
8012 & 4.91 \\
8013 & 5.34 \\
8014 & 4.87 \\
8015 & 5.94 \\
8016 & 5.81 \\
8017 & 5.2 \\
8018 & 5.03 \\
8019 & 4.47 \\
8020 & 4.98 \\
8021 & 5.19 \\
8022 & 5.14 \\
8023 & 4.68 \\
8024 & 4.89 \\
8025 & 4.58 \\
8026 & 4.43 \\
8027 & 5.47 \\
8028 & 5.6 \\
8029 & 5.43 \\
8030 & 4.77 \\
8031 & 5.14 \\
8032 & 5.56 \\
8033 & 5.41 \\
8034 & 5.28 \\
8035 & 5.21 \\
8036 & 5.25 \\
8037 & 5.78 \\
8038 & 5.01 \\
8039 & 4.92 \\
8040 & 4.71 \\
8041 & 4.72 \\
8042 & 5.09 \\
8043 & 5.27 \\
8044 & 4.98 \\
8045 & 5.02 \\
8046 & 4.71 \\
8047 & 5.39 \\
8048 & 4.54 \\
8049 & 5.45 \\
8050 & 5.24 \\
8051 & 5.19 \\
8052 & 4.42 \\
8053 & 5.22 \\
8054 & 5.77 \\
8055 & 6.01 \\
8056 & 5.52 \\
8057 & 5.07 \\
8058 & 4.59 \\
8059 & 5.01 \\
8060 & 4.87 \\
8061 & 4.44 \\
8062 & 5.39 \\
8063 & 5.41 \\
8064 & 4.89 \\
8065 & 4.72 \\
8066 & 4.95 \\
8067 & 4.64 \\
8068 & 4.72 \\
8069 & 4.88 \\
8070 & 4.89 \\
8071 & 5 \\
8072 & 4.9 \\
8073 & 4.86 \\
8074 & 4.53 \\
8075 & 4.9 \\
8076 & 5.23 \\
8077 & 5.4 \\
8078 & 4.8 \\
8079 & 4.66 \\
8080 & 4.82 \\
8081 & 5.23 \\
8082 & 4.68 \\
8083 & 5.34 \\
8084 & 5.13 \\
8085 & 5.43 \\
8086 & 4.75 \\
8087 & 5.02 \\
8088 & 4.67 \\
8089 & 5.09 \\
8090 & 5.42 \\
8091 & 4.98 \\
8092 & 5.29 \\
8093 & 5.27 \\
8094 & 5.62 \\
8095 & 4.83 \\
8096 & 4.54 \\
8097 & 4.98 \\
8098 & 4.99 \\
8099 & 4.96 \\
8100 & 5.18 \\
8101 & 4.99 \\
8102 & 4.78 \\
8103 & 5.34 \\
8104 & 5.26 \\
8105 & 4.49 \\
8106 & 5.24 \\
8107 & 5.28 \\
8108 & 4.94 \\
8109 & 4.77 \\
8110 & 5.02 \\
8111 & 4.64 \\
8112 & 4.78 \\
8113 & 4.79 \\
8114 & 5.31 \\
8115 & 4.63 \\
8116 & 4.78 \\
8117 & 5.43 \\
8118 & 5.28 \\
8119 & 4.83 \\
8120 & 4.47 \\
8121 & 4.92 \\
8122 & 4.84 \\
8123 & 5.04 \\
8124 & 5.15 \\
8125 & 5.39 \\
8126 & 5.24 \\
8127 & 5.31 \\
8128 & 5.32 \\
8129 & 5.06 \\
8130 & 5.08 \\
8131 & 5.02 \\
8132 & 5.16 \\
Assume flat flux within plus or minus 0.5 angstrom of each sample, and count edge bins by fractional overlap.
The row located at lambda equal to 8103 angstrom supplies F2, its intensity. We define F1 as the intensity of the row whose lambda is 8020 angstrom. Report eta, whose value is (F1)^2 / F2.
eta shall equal 4.6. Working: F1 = 4.98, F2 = 5.34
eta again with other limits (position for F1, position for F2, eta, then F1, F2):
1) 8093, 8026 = 6.3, 5.27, 4.43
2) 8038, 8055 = 4.2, 5.01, 6.01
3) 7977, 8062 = 4.1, 4.71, 5.39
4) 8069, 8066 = 4.8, 4.88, 4.95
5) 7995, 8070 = 4.2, 4.53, 4.89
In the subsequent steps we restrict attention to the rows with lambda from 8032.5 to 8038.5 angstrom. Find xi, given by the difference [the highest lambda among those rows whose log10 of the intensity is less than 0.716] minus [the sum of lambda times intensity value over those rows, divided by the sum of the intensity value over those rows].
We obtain 2.5 angstrom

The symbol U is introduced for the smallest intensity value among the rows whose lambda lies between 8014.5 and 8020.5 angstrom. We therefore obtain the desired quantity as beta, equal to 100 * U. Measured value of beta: 447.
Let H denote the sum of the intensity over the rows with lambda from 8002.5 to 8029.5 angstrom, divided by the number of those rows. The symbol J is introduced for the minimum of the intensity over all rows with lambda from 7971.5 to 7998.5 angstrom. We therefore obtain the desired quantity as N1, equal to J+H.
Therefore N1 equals 9.51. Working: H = 5.04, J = 4.47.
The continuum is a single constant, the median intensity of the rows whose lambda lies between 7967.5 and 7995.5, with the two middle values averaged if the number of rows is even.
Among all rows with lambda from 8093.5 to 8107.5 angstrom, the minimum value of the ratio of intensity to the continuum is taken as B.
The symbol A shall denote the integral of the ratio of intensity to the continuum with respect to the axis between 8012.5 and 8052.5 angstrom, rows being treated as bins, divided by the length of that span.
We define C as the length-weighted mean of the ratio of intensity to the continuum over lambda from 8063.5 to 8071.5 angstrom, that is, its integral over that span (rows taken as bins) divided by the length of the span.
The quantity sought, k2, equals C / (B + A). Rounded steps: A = 1.01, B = 0.886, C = 0.95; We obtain 0.5042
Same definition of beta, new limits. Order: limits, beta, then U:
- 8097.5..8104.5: 478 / 4.78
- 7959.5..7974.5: 410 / 4.1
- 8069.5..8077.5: 453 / 4.53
